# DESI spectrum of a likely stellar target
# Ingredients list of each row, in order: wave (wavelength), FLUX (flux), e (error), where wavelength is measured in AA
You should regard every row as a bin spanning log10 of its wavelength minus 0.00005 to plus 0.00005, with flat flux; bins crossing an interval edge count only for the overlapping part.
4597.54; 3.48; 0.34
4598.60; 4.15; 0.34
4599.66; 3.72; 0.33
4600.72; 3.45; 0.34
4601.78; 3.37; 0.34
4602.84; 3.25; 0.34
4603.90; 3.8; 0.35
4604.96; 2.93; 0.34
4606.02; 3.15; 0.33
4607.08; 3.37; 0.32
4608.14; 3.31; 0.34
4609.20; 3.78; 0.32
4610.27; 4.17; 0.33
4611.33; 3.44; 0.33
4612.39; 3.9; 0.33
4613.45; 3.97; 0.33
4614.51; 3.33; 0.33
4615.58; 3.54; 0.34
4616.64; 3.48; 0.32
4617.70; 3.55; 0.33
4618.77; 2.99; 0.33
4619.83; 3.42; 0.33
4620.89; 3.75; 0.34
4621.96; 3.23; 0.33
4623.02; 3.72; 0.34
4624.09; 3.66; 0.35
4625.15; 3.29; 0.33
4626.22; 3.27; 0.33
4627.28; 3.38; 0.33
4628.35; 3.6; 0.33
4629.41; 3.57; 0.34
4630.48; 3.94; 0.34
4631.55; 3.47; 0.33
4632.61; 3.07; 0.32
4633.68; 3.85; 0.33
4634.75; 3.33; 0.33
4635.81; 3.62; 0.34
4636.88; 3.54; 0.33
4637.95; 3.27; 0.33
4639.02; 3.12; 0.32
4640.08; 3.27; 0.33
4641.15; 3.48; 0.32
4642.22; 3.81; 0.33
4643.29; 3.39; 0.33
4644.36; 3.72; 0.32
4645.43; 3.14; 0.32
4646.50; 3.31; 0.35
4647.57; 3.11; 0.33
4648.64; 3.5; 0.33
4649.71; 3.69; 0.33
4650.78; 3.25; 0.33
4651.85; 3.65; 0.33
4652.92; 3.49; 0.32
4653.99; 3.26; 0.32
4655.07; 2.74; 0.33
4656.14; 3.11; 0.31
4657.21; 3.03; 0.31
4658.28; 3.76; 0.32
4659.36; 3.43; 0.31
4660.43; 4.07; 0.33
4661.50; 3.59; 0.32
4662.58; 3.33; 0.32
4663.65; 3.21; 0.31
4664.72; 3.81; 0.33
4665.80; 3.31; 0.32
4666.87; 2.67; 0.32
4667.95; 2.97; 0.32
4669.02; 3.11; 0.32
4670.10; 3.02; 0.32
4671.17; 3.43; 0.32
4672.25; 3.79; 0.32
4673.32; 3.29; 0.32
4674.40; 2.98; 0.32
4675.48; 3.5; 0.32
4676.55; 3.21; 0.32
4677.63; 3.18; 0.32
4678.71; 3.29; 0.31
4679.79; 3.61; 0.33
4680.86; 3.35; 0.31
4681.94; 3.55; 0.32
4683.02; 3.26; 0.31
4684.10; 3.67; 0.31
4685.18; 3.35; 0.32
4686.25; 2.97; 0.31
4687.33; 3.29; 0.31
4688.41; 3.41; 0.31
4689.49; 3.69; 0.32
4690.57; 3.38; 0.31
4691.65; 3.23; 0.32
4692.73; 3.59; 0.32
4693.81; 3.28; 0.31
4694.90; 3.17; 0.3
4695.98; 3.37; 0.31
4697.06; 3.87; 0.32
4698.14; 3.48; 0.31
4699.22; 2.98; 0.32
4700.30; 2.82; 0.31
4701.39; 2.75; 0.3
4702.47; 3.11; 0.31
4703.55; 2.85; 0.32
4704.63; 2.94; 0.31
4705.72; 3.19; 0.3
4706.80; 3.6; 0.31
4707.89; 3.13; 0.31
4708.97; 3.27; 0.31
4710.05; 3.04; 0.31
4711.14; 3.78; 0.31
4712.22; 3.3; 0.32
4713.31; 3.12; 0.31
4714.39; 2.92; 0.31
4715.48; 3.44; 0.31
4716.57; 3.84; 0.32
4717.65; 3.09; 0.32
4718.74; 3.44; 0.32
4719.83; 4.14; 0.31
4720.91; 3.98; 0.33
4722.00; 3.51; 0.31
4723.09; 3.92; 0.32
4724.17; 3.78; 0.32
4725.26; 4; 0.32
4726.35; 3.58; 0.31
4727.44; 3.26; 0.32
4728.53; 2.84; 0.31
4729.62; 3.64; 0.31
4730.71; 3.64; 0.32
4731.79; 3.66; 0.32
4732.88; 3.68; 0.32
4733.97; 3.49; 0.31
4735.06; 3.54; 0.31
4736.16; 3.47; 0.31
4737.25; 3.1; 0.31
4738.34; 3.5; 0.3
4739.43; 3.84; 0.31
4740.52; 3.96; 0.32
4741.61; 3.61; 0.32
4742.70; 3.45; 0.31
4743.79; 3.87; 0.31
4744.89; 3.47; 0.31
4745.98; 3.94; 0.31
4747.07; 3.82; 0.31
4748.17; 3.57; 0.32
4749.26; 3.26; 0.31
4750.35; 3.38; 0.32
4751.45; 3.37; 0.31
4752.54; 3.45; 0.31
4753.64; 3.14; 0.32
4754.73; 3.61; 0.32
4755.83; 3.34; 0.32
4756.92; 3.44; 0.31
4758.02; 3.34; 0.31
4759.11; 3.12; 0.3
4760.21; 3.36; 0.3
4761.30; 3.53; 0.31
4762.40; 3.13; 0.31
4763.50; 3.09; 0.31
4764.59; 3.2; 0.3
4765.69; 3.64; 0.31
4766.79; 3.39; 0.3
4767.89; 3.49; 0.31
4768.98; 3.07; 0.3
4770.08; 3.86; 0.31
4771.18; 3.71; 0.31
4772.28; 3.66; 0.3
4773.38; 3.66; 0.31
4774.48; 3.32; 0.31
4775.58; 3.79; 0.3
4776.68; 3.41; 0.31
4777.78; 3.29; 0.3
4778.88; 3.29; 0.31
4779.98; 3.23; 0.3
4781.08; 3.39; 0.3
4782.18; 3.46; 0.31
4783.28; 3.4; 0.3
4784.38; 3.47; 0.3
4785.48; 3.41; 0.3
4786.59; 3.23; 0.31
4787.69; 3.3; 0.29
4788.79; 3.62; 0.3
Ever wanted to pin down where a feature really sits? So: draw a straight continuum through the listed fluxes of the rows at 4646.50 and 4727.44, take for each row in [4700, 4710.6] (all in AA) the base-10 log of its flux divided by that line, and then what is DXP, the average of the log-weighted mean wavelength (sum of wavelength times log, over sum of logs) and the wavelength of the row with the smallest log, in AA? 4702.2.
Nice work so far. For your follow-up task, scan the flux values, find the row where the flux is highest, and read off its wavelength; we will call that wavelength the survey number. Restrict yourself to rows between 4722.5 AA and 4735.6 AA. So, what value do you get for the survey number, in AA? 4725.26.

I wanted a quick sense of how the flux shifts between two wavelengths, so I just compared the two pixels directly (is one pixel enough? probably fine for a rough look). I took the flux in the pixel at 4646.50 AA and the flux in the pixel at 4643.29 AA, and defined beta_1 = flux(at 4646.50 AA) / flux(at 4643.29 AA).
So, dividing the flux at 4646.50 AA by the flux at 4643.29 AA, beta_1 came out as 0.98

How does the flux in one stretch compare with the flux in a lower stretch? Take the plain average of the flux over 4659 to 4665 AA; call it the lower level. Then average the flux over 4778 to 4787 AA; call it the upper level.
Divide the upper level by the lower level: 0.94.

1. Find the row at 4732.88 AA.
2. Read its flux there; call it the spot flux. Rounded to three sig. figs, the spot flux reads 3.68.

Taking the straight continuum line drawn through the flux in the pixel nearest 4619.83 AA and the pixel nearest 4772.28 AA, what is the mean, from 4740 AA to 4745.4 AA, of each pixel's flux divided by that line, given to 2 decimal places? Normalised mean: 1.02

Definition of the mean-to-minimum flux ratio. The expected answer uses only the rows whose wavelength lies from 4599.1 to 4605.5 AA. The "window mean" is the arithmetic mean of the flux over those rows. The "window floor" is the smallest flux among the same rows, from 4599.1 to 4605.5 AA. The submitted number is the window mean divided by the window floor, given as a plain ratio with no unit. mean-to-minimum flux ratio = 1.17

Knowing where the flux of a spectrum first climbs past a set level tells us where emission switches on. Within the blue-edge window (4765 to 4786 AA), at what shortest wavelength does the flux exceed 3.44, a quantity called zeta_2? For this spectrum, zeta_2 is 4765.69 AA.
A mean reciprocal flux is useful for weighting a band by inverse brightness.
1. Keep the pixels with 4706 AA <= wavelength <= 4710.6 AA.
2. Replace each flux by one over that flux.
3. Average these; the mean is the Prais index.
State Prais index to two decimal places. 0.31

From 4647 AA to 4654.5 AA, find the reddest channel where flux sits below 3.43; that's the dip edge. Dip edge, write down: 4653.99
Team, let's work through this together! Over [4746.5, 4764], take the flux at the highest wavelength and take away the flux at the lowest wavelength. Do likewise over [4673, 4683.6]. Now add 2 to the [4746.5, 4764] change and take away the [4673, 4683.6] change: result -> 1.3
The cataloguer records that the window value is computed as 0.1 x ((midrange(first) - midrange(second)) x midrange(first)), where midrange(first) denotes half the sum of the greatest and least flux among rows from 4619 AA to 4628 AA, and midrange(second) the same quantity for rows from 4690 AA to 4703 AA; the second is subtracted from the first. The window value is 0.06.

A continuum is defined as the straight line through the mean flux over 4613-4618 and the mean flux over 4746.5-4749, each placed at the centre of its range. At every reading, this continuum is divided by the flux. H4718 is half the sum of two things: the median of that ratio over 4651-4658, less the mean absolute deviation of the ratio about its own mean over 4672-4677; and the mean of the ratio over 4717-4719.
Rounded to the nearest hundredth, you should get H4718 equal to 1.09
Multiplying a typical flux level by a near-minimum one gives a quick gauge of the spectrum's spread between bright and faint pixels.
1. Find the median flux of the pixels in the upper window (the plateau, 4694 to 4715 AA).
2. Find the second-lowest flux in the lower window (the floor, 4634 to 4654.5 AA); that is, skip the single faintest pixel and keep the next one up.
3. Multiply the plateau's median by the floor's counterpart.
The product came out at 9.8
